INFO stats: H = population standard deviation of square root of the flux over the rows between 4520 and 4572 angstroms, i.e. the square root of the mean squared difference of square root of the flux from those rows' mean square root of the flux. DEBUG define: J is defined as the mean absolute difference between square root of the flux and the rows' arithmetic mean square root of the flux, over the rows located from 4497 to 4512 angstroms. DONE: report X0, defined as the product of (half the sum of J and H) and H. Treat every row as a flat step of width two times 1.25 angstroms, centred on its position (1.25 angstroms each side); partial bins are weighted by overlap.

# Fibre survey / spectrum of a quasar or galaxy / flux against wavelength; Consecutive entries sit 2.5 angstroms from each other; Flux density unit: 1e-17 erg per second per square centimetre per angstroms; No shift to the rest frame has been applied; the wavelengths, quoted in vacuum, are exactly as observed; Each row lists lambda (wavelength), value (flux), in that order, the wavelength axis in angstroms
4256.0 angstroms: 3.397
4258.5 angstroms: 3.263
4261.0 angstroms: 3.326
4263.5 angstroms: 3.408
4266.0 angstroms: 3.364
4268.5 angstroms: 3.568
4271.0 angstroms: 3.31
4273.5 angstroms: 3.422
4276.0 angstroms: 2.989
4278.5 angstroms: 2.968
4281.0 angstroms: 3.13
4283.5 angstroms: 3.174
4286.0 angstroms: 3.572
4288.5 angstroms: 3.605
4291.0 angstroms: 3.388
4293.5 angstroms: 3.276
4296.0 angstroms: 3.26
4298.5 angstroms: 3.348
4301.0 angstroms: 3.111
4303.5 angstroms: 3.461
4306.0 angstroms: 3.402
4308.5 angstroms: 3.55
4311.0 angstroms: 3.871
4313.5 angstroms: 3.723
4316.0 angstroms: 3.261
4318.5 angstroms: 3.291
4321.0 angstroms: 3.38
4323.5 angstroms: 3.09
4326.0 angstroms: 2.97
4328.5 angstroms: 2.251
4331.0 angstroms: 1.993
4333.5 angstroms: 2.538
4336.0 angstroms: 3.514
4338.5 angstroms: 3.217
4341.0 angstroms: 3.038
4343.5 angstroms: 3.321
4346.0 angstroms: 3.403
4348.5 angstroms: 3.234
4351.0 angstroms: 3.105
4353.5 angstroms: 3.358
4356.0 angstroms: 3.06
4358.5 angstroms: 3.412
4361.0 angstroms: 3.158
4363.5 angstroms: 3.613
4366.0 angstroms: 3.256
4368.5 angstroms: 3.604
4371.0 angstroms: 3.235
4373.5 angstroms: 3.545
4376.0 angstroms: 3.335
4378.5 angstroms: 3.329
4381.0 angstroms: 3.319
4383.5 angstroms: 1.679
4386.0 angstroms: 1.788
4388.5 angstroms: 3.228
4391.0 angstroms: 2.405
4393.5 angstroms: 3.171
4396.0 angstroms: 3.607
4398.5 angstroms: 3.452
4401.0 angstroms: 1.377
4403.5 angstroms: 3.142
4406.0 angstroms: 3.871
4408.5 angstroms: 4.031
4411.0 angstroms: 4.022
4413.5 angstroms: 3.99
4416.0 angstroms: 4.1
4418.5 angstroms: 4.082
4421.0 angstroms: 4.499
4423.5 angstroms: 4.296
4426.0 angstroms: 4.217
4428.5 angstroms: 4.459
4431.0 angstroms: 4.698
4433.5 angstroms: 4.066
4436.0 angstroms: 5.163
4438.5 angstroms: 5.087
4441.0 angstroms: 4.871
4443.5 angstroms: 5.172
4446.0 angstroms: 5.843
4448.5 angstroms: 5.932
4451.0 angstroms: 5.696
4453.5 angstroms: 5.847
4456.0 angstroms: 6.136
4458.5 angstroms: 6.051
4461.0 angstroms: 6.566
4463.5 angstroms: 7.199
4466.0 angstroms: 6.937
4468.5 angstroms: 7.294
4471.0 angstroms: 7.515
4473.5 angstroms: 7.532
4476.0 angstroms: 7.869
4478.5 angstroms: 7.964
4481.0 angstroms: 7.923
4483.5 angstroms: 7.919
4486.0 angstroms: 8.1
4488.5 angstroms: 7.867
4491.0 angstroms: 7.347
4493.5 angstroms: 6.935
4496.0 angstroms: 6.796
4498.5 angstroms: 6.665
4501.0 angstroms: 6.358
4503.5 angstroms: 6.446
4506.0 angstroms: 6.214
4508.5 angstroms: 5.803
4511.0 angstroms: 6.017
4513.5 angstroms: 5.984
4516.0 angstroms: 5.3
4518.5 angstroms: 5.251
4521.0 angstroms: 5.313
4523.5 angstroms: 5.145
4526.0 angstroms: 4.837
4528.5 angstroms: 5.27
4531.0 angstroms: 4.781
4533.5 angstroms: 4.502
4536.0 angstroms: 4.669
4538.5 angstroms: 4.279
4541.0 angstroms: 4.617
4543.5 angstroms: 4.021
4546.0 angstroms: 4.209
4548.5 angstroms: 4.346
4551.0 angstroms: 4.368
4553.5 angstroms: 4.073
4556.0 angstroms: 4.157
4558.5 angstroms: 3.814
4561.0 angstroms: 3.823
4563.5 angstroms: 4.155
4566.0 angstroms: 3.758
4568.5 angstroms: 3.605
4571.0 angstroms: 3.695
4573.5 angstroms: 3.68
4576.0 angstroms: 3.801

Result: 0.010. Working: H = 0.118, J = 0.05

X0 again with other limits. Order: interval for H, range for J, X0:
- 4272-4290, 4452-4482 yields 0.006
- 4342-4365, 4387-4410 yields 0.005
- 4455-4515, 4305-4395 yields 0.017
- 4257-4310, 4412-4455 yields 0.004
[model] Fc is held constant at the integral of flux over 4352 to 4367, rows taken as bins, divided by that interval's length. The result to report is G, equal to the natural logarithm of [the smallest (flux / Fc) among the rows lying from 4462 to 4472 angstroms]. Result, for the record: 0.7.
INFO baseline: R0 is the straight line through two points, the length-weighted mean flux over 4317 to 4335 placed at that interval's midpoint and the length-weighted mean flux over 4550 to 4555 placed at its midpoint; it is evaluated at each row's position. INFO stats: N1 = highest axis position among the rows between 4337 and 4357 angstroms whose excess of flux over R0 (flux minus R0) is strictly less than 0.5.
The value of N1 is 4356.0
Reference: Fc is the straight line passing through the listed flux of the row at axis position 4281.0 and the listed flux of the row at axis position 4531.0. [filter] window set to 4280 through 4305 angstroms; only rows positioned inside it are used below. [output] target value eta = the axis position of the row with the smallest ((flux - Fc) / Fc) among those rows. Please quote 4301.0 angstroms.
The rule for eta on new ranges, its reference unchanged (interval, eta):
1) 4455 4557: 4553.5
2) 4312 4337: 4331.0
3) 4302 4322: 4316.0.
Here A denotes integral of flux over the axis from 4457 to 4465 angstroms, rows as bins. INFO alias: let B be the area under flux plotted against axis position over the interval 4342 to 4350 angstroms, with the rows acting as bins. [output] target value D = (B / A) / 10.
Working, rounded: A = 53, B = 26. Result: 0.050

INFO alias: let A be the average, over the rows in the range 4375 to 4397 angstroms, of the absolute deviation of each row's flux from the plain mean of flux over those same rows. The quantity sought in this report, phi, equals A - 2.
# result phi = -1.39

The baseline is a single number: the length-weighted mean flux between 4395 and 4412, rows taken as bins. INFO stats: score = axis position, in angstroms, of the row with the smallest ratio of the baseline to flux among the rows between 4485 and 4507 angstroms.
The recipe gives 4486.0 angstroms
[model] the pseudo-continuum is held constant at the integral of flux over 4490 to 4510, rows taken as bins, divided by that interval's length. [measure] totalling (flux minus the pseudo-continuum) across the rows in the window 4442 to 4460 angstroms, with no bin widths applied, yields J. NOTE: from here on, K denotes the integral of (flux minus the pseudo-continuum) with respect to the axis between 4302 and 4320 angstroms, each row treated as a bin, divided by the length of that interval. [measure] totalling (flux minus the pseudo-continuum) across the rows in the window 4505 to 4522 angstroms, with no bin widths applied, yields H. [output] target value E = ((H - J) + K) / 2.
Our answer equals -2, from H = -6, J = -5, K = -3.1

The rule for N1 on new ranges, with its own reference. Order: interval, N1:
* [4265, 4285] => 4278.5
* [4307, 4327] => 4326.0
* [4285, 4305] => 4301.0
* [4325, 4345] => 4343.5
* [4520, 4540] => 4538.5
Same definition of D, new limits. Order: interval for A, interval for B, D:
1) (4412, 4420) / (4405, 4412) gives 0.085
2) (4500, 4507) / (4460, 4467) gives 0.109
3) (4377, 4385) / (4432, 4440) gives 0.173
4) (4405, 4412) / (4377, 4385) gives 0.079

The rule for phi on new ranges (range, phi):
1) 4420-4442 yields -1.68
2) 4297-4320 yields -1.82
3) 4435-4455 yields -1.62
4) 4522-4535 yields -1.76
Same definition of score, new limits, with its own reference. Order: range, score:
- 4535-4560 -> 4536.0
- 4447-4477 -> 4476.0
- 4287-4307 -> 4288.5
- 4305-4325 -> 4311.0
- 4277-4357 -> 4311.0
